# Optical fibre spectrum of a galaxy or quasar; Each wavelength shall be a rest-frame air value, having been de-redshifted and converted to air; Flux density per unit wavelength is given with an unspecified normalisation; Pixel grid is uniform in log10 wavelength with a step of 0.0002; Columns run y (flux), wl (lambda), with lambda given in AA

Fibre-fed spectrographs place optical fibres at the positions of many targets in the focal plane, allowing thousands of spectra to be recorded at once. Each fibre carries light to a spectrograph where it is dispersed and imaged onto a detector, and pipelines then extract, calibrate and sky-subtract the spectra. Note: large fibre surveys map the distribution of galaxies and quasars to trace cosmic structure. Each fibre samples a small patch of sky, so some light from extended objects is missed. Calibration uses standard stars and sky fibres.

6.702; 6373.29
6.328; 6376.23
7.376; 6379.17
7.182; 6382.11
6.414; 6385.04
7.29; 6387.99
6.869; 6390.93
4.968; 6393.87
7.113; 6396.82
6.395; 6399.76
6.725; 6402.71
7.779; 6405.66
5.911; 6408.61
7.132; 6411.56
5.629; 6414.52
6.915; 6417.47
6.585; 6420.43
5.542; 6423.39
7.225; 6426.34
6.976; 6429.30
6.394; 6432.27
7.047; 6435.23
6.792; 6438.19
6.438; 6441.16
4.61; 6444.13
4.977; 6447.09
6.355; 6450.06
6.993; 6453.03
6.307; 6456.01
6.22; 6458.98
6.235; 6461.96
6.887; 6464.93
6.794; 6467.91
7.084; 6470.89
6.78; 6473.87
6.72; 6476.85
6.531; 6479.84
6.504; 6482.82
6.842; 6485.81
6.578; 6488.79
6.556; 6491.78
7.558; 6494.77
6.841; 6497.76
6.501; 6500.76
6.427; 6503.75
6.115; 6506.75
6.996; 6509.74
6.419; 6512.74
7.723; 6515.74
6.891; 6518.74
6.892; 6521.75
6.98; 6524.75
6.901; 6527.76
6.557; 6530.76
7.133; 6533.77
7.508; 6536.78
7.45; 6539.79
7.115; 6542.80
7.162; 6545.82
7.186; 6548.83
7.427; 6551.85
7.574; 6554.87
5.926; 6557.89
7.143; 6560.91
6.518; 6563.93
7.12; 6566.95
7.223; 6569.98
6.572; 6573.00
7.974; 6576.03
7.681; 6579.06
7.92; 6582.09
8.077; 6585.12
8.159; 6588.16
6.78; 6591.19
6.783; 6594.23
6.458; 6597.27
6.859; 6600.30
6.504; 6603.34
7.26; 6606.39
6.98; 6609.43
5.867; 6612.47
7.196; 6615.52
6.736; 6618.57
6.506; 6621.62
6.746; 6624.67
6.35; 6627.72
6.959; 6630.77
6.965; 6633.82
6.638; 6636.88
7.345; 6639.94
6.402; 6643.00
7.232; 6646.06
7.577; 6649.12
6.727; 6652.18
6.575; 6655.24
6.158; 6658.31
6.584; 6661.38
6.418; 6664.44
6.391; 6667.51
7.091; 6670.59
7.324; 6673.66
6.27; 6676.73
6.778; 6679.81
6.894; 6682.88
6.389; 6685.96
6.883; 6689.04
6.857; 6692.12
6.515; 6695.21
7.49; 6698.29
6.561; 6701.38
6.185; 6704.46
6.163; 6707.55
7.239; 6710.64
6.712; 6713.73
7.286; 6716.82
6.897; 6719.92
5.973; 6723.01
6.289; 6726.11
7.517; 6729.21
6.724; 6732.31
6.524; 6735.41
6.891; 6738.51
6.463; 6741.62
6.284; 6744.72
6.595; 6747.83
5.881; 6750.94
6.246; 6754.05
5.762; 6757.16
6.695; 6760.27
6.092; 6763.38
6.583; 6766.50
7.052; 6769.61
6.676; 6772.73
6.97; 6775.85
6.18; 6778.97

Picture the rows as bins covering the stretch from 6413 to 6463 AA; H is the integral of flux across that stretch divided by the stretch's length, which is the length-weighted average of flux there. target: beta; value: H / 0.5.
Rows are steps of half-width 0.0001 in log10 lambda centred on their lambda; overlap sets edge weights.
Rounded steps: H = 6.3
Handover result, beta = 12.6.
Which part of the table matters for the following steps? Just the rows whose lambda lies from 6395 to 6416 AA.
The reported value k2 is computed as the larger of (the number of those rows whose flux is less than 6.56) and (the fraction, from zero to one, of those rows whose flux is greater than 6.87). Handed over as 3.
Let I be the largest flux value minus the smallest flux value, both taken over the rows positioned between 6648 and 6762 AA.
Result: 1.8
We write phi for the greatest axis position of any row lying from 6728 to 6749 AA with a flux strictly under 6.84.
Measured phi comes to 6747.83 AA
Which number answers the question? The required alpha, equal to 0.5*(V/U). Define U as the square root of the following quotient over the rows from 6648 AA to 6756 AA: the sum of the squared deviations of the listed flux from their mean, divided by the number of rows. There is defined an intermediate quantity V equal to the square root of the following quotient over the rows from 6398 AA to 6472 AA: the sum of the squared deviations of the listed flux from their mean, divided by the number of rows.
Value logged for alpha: 0.81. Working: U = 0.43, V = 0.70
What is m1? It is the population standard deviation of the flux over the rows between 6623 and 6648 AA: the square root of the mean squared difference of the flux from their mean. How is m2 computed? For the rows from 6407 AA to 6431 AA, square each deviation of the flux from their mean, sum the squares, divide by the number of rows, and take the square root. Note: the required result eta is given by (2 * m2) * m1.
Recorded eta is 0.44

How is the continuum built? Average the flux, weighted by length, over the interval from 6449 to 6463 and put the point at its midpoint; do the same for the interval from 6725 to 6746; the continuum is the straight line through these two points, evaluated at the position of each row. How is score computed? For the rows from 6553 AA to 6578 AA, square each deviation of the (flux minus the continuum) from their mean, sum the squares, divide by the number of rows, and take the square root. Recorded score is 0.60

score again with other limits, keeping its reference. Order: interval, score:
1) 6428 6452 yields 0.86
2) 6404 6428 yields 0.77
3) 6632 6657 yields 0.39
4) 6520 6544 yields 0.29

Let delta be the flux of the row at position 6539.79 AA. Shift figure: 7.45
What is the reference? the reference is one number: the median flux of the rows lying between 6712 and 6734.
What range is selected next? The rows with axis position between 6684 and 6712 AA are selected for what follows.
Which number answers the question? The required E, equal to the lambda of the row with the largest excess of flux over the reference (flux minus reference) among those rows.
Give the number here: 6698.29 AA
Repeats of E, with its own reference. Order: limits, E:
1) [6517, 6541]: 6536.78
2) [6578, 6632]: 6588.16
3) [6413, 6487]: 6426.34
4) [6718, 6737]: 6729.21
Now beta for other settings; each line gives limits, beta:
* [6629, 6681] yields 13.6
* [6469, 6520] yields 13.5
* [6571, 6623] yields 14.2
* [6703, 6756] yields 13.1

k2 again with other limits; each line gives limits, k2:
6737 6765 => 6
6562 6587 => 1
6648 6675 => 3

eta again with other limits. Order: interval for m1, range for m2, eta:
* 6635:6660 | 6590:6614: 0.36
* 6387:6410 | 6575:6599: 1.06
